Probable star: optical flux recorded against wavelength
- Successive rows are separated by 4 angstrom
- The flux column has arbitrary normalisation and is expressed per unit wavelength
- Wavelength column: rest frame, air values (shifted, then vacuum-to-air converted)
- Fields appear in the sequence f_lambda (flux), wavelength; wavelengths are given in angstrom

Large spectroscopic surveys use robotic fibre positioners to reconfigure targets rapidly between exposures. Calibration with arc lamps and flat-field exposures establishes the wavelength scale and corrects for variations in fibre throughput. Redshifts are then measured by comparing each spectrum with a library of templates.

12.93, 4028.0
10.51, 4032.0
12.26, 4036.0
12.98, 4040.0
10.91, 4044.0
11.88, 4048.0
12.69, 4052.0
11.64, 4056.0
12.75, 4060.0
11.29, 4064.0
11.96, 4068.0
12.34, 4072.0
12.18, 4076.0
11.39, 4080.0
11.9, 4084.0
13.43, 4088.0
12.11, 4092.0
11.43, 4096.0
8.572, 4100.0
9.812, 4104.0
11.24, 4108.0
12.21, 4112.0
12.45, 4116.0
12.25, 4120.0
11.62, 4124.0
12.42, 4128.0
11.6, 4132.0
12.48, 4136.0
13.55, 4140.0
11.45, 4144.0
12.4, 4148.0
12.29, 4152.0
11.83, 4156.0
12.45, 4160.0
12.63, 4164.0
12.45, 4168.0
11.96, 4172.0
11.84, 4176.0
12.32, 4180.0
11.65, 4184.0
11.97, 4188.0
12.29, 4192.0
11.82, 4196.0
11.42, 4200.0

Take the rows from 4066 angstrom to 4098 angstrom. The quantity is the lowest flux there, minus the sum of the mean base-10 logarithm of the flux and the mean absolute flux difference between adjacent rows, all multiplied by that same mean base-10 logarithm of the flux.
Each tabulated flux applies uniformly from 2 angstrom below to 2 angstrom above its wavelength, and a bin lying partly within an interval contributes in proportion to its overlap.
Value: 10.3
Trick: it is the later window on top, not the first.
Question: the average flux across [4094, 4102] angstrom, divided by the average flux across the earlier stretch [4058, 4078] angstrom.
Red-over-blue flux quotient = 0.83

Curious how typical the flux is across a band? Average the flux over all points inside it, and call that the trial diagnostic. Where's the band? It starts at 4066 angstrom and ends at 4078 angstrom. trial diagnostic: 12.16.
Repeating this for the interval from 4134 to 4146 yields 12.49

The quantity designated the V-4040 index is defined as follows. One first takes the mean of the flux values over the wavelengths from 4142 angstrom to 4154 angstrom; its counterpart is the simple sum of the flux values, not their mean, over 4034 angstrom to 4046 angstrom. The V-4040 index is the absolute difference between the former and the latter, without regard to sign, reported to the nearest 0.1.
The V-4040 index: 24.1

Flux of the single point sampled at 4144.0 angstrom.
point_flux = 11.45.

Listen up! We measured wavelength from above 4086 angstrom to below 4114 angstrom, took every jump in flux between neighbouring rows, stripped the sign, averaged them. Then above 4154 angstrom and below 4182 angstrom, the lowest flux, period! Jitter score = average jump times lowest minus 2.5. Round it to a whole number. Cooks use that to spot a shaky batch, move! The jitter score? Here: 14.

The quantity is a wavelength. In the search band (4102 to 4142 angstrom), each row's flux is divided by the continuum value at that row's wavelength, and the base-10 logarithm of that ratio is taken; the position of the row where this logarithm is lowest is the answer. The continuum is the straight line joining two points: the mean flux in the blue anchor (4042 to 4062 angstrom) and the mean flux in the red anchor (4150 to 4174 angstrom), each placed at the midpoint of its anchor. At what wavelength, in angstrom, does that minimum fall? 4104.0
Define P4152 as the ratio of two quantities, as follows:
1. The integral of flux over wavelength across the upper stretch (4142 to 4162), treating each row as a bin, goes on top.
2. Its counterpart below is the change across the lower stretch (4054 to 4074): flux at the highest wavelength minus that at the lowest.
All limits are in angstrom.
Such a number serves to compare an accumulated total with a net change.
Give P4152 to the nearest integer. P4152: 345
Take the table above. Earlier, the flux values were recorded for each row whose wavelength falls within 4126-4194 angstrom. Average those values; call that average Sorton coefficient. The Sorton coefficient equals 12.21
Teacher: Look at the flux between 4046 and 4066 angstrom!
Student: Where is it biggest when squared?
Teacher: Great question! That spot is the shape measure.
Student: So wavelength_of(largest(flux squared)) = 4060.0 angstrom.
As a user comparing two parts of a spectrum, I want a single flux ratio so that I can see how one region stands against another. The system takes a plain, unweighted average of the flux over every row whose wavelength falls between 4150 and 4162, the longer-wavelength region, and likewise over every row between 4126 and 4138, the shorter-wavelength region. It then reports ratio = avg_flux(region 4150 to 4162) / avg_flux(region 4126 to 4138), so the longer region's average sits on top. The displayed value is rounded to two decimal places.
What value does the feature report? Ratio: 1.00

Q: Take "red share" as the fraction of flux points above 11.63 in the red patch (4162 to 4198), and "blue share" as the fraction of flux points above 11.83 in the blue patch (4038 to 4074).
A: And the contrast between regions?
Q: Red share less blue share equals 0.33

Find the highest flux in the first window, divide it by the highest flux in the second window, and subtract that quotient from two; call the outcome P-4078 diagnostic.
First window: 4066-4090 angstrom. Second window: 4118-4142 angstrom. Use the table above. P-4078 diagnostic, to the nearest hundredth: 1.01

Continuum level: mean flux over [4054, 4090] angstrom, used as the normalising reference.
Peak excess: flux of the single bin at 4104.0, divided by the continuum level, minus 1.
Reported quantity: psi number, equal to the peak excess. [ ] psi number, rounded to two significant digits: -0.19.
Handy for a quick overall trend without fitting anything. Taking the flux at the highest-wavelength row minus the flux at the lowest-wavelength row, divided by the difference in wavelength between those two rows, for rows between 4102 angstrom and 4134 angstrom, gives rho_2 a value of 0.064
